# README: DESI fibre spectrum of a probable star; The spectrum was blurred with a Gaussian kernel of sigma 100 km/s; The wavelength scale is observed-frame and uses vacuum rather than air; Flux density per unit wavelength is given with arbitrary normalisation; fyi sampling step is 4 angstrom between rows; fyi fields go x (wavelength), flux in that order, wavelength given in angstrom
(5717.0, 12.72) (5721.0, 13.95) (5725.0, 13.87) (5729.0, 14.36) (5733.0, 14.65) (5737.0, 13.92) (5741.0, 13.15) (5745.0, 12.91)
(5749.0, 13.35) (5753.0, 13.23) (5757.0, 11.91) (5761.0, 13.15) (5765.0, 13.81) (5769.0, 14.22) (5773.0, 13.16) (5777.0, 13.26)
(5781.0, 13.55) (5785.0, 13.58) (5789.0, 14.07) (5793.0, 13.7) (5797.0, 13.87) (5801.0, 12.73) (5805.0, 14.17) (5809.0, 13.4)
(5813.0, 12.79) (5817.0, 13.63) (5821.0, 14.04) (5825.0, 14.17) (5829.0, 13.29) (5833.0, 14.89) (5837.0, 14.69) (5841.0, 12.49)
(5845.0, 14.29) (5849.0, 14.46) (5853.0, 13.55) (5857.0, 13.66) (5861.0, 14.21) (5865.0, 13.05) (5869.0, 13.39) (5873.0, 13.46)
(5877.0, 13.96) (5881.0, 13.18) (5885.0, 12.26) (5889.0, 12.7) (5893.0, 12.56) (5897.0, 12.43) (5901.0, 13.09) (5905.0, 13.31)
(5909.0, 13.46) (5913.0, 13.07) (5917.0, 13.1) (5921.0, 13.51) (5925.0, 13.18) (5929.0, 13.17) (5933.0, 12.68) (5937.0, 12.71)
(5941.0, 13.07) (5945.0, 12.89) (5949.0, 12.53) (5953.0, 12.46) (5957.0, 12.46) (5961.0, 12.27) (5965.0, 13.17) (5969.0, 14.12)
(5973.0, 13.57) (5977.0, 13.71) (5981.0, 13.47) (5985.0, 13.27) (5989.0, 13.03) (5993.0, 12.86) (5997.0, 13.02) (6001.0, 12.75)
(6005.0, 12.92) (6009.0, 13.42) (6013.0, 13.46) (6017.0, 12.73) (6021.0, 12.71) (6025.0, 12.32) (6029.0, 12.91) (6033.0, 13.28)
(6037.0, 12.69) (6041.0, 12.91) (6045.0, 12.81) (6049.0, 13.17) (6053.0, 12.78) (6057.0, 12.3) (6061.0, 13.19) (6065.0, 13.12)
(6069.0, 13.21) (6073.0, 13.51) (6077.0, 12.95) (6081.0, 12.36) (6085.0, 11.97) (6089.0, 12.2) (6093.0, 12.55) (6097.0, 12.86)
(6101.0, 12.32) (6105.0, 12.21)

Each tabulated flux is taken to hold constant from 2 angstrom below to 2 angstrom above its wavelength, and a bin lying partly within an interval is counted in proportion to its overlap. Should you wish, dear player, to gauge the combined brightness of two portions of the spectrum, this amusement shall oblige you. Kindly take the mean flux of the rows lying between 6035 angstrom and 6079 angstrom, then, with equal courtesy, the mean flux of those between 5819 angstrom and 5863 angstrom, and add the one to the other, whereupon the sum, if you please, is 26.9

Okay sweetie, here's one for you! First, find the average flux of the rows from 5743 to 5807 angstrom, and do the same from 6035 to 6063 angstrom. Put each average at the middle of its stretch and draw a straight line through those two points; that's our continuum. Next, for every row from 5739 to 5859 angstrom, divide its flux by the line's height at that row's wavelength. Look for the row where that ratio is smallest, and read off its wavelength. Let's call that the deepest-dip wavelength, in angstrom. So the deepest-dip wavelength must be 5757.0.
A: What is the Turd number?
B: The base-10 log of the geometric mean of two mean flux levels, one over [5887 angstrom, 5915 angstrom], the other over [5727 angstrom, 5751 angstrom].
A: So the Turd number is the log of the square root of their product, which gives 1.12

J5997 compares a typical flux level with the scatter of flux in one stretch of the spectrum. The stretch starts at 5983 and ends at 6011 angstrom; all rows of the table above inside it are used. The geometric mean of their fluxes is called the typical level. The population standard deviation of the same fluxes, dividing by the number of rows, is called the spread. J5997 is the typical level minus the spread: 12.8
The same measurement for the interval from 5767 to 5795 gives 13.3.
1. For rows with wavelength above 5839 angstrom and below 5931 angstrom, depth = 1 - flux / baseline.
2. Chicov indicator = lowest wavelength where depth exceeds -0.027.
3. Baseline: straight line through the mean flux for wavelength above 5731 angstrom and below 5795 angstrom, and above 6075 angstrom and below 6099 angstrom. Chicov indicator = 5841.0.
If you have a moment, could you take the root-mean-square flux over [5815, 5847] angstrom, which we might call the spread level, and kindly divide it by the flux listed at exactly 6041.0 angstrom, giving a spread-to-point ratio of 1.081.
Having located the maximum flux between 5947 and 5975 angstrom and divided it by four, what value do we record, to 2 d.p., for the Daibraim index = 3.53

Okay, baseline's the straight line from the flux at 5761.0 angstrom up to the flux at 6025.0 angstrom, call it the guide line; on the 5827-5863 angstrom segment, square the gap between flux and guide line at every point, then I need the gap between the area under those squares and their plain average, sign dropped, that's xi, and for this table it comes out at 58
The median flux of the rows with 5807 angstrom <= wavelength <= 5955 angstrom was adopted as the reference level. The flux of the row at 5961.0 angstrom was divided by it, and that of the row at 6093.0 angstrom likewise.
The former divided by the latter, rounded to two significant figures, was 0.98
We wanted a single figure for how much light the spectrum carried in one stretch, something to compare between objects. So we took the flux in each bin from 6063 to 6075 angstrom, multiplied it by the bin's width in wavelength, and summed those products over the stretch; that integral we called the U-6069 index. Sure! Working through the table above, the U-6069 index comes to 159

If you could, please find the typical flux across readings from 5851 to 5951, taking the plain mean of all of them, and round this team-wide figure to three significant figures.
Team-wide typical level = 13.1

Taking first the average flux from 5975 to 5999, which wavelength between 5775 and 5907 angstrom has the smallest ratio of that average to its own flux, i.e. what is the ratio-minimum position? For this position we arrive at 5833.0 angstrom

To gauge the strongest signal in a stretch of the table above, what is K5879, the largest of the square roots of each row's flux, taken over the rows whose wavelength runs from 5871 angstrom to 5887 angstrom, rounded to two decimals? 3.74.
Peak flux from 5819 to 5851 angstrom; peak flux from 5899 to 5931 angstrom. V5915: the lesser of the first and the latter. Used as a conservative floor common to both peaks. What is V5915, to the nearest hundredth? 13.51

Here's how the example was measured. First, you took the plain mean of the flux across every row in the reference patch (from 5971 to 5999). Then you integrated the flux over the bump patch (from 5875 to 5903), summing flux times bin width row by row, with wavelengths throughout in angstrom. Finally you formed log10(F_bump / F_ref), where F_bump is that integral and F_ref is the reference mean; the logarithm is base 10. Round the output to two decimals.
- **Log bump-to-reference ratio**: 1.43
